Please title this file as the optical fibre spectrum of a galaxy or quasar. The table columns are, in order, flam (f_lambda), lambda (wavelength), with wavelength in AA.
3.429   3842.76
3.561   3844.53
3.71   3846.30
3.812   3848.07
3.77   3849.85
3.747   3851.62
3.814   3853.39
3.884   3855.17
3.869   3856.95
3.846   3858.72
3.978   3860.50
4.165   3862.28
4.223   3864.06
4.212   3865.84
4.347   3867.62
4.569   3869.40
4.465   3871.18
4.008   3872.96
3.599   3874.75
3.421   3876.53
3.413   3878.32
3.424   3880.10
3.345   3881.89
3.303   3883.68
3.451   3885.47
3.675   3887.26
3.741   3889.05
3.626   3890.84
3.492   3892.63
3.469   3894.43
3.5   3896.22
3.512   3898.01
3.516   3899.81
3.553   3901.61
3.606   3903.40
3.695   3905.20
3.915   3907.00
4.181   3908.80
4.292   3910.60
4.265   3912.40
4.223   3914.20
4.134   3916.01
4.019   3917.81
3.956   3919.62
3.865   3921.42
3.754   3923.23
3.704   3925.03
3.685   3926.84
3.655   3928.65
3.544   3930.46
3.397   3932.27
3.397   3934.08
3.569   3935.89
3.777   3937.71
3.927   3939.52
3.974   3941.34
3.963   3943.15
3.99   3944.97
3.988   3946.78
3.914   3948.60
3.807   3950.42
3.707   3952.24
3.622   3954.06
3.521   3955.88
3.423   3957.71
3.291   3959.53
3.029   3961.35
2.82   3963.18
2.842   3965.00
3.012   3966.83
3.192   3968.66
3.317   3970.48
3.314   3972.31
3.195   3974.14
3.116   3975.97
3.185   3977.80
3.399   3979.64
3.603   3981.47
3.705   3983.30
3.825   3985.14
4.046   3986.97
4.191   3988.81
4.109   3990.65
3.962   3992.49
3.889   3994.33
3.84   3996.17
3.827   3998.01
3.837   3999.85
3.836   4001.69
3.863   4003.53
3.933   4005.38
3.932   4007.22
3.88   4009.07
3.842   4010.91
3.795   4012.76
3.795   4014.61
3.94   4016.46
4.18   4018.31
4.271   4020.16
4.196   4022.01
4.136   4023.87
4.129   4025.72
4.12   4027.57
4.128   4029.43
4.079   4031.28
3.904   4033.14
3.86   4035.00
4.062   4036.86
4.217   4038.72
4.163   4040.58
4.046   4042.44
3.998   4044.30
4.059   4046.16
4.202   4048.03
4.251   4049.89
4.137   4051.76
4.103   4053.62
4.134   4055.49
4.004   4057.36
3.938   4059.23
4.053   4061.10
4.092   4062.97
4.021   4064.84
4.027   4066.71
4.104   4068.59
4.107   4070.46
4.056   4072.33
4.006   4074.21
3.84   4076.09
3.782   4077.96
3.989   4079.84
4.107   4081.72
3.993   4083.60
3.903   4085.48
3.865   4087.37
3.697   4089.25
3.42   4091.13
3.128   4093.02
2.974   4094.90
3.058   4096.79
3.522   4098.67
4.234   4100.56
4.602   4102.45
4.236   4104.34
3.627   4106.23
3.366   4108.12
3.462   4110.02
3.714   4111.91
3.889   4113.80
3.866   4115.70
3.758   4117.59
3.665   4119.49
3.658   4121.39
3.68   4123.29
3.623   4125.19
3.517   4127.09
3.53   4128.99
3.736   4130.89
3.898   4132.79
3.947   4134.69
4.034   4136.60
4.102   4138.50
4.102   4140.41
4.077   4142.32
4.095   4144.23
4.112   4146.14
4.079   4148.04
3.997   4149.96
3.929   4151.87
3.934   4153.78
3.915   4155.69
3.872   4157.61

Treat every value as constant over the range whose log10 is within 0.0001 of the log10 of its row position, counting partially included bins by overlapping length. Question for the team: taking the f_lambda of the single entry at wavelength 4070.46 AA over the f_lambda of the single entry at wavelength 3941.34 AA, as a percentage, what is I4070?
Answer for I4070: 103.3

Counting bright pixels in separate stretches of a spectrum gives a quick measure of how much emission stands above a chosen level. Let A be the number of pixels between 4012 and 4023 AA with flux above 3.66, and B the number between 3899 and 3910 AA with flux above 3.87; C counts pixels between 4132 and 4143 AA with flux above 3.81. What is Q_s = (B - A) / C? -0.7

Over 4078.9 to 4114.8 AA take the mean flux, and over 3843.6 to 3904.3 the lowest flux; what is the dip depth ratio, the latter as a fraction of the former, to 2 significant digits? 0.89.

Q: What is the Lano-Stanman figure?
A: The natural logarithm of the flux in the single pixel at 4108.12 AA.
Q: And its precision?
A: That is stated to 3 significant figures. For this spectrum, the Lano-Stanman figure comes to 1.21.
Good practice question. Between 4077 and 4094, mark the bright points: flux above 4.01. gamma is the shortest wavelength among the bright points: 4081.72 AA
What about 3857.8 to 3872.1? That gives 3862.28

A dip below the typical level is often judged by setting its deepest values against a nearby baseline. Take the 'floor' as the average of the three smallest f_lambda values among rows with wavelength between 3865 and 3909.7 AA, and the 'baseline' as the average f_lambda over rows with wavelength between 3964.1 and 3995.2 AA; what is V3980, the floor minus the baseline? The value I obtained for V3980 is -0.2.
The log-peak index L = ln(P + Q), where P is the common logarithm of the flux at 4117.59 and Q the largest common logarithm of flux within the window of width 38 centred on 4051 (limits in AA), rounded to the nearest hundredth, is 0.19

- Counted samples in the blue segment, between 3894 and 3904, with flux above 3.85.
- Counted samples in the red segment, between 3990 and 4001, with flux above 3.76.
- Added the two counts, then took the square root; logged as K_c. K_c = 2.4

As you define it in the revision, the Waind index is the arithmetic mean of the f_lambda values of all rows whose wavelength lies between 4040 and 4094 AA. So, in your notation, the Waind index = 3.97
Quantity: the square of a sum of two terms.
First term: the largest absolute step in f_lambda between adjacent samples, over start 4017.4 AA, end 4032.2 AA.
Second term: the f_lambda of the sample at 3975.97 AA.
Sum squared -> 10.3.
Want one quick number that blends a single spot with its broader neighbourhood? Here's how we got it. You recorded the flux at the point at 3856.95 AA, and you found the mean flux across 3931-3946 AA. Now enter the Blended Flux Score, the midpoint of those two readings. 3.81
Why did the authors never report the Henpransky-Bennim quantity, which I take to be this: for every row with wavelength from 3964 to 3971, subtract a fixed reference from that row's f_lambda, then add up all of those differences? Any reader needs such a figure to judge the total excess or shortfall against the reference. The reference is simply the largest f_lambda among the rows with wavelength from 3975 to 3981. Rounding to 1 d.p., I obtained -1.2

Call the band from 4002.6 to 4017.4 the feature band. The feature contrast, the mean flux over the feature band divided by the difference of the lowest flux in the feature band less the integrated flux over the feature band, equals -0.072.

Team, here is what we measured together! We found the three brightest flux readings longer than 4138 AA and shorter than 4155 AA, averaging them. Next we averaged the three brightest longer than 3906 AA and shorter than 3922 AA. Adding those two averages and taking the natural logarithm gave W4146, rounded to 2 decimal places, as 2.12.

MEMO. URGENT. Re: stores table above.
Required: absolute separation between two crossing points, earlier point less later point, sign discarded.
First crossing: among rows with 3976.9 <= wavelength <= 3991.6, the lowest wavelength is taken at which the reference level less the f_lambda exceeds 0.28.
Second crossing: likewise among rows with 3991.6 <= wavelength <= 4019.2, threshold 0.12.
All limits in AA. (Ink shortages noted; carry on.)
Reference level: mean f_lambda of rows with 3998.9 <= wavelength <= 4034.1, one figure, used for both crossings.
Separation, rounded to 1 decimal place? 18.4 AA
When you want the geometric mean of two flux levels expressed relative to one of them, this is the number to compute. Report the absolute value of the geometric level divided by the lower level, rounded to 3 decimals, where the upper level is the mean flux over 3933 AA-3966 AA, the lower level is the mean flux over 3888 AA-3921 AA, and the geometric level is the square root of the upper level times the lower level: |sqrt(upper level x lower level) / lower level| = 0.969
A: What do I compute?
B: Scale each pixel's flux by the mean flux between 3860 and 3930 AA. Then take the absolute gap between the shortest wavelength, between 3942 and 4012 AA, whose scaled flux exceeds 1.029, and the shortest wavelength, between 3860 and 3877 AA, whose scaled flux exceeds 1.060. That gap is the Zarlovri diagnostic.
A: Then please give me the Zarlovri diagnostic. 80.9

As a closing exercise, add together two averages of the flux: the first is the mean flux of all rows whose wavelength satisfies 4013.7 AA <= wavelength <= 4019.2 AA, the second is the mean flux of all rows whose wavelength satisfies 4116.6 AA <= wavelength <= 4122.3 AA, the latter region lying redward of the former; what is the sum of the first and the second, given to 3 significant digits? 7.67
